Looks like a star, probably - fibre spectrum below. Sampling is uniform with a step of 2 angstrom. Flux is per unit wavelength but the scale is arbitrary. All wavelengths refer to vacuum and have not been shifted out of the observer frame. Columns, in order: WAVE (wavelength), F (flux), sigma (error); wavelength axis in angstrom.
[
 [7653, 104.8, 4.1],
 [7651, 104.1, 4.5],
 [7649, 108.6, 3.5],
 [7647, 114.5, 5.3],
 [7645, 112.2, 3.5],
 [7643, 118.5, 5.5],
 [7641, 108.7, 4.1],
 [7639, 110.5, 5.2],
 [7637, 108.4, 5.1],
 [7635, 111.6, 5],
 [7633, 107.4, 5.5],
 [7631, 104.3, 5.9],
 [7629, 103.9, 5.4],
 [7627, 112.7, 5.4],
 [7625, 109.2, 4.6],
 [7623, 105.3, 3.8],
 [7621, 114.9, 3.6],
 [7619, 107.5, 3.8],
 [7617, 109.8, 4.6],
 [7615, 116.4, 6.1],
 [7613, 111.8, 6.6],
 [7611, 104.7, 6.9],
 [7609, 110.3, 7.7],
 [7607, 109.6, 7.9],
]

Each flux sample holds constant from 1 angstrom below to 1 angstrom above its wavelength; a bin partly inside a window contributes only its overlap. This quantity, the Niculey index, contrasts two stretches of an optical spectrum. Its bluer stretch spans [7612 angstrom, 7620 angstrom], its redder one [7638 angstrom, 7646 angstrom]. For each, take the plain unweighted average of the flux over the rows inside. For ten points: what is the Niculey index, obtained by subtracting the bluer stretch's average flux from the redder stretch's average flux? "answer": 1.1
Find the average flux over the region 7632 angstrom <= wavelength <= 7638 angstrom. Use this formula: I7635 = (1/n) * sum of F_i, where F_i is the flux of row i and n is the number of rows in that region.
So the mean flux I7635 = 109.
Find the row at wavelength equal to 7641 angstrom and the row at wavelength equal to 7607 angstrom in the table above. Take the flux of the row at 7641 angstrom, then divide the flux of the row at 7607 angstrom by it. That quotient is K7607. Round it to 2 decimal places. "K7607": 1.01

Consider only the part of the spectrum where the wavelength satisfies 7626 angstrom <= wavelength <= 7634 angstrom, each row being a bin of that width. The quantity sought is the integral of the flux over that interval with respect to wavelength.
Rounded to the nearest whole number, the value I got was 857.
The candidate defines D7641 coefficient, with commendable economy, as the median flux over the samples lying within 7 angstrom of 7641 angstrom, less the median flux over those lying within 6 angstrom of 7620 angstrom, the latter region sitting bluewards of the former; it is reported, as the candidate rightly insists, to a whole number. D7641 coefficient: 2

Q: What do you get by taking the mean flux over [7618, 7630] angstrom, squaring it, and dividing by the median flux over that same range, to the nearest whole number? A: 109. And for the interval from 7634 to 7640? 110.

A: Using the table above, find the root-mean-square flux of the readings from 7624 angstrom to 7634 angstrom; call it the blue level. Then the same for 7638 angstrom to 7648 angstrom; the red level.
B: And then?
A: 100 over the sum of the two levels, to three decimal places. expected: 0.454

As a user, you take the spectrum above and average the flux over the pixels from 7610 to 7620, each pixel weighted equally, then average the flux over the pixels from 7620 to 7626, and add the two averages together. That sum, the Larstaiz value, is 220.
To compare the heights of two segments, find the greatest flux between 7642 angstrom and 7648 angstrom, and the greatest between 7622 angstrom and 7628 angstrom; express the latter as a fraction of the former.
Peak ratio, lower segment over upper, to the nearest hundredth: 0.95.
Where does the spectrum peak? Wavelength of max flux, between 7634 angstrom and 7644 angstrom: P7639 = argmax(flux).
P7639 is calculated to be 7643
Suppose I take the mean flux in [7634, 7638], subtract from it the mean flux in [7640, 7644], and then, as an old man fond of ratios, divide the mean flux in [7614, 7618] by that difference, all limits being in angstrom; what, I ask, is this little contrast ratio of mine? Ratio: -31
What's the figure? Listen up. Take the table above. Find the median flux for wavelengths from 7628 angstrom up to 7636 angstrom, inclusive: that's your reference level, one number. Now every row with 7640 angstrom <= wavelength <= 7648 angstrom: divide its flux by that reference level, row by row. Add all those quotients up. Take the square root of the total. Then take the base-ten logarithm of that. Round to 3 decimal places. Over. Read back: 0.316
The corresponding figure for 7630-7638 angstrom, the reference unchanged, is 0.305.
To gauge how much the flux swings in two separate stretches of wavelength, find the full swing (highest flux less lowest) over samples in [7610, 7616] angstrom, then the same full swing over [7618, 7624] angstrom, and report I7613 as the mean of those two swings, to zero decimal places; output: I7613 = 11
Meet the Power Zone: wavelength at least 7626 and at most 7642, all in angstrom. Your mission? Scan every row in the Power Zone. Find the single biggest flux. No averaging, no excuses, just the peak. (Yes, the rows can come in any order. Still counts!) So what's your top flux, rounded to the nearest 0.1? 112.7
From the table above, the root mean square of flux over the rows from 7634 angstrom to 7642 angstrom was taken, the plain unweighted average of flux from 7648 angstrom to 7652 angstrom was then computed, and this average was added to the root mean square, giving 216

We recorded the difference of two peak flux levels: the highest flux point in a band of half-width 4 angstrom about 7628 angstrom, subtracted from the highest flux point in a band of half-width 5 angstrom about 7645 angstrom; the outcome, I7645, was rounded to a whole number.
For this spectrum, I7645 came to 6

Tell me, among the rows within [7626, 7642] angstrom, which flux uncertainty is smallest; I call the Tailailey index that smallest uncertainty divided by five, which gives 0.82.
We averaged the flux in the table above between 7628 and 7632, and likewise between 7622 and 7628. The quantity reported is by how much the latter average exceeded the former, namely 5.0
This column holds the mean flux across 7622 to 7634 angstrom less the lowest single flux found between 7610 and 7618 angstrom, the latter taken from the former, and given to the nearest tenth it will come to 2.4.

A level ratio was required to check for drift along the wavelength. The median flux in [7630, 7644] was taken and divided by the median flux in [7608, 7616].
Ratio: 0.98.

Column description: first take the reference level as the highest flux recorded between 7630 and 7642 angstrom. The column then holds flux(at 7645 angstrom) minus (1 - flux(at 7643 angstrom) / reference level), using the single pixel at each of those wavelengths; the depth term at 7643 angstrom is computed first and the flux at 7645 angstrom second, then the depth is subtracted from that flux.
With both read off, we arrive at 112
